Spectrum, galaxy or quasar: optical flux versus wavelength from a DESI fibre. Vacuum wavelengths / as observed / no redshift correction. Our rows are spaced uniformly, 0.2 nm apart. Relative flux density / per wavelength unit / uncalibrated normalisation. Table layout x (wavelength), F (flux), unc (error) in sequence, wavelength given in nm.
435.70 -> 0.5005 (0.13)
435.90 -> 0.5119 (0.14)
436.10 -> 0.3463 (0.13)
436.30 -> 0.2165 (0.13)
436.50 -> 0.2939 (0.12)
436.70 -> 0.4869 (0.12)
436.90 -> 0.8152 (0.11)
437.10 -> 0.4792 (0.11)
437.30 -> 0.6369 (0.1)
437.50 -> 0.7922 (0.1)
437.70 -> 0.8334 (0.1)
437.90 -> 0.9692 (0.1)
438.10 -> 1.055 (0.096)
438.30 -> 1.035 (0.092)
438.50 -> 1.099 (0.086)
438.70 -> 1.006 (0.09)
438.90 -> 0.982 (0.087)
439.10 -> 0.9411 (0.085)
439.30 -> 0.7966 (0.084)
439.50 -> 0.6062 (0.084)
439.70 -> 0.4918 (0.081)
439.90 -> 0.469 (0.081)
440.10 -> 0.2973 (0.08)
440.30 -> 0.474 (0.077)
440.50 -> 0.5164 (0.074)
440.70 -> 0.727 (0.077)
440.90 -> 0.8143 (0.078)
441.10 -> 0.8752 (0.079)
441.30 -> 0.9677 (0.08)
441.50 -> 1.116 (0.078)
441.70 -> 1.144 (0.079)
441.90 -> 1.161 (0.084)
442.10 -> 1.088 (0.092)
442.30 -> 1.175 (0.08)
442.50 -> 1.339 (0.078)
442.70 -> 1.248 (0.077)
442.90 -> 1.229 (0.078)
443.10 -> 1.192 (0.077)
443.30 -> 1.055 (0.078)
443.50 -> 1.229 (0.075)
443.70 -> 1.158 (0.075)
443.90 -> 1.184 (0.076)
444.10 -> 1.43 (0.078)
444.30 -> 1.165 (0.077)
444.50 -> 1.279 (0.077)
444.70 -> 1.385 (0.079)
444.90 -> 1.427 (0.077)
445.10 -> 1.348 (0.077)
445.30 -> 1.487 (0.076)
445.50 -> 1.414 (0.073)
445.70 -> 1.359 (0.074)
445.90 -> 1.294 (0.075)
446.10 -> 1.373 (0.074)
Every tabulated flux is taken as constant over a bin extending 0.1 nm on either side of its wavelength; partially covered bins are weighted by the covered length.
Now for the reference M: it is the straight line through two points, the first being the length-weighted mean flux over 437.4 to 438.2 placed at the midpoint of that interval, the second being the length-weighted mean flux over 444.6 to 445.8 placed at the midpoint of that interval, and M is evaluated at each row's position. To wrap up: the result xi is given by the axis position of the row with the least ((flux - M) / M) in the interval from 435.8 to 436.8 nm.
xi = 436.30 nm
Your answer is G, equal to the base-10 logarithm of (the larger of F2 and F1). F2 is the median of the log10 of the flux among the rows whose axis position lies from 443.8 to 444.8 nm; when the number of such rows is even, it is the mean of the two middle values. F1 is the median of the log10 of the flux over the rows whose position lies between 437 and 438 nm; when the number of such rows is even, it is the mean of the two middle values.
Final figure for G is -1.0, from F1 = -0.101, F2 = 0.11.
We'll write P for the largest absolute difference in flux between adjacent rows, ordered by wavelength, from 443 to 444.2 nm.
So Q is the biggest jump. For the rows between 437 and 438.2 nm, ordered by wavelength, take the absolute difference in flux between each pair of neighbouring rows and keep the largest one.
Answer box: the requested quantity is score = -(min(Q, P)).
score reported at -0.158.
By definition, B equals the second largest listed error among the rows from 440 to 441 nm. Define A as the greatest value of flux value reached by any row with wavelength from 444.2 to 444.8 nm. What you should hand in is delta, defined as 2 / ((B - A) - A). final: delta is -0.7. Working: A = 1.385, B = 0.078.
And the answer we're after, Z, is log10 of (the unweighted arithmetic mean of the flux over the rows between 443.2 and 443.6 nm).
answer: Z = 0.06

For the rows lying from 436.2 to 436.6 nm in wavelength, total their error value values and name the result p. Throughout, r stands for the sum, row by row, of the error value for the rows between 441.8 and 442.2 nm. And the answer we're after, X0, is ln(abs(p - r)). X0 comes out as -2.6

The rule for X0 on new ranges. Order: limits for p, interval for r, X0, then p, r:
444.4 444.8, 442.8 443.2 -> -6.9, 0.16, 0.155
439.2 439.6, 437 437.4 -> -3.2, 0.17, 0.210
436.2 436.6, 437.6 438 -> -3.0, 0.25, 0.200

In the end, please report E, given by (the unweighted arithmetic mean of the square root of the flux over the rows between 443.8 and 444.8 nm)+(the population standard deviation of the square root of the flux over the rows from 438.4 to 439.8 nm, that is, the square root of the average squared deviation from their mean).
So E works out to 1.25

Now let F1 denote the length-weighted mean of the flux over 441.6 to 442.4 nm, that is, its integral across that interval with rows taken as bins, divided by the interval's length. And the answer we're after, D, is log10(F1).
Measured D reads 0.06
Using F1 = 1.14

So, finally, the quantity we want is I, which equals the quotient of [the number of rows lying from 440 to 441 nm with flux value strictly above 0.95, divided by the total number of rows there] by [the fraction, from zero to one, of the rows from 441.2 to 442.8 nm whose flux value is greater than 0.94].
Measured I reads 0.0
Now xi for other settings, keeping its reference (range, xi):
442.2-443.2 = 443.10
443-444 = 443.30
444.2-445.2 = 444.30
